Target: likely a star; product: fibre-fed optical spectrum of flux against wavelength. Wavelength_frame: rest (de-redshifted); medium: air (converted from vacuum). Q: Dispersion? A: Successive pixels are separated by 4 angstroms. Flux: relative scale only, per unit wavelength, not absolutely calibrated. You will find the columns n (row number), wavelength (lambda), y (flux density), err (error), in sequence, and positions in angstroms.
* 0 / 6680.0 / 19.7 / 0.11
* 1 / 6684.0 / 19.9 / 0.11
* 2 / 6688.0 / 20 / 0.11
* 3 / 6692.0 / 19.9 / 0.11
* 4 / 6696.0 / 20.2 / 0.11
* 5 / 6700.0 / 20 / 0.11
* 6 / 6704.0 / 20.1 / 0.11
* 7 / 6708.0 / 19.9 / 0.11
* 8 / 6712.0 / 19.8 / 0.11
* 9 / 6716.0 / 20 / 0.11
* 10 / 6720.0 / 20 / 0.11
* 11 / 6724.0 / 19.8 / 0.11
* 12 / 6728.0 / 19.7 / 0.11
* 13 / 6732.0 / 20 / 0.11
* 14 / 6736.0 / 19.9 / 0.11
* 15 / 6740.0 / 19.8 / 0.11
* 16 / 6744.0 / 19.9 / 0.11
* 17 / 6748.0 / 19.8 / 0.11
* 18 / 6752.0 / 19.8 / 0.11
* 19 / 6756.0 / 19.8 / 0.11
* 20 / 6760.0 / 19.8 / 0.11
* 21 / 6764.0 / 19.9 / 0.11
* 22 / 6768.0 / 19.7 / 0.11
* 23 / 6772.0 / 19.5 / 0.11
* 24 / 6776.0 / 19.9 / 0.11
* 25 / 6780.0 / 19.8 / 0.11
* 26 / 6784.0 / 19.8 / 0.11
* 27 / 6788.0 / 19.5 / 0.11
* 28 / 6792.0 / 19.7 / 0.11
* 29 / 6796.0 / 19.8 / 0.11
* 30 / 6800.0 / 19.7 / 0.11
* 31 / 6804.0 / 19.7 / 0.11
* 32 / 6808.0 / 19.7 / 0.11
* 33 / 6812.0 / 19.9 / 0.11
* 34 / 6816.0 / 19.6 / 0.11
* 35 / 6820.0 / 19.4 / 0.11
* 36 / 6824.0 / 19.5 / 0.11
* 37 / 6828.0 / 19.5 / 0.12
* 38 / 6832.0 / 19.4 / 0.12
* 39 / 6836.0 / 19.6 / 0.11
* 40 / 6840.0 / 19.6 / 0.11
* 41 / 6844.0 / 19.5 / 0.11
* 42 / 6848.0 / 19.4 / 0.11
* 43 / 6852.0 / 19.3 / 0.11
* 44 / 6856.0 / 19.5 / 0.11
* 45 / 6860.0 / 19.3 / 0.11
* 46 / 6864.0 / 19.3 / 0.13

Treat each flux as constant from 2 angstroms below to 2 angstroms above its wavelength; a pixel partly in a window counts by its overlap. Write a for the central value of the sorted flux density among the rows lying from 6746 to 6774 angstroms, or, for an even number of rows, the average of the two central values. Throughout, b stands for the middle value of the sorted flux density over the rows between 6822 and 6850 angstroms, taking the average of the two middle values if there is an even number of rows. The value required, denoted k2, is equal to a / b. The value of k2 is 1.02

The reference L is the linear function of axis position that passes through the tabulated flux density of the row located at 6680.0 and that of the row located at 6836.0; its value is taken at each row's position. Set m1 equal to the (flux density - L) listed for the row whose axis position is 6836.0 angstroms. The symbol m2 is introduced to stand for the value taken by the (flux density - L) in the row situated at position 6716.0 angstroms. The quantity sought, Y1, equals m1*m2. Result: 0.00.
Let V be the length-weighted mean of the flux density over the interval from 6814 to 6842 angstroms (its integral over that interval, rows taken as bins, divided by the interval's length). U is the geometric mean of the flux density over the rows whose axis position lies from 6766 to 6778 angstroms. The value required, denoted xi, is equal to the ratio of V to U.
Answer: 0.99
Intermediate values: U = 19.7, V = 19.5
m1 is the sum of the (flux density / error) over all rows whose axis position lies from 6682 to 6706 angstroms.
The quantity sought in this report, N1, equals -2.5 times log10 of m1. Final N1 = -7.60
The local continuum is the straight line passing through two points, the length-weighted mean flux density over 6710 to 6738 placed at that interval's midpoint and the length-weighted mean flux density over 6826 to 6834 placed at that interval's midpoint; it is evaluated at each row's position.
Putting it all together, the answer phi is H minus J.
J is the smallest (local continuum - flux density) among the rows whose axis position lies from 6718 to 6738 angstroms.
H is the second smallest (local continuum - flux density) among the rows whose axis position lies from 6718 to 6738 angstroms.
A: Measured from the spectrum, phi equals 0.05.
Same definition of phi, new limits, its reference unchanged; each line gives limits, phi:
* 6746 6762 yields 0.02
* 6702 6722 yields 0.03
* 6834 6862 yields 0.02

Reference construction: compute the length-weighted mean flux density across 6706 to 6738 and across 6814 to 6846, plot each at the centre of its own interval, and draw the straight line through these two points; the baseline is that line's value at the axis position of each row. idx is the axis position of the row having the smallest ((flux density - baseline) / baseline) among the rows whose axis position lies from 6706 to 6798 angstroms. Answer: 6772.0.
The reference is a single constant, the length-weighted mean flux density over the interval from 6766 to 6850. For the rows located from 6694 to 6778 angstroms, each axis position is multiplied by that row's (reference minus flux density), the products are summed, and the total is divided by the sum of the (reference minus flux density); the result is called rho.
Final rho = 6726.4 angstroms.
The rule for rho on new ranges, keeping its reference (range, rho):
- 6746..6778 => 6760.3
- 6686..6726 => 6704.3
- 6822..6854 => 6840.6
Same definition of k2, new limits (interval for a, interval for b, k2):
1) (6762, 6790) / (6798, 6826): 1.01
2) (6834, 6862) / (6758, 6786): 0.98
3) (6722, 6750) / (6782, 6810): 1.01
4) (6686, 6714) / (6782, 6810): 1.02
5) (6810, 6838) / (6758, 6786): 0.98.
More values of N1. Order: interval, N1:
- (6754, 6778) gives -7.58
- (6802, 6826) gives -7.57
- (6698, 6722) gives -7.59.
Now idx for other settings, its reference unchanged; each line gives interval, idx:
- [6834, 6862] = 6852.0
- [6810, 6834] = 6820.0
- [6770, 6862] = 6772.0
